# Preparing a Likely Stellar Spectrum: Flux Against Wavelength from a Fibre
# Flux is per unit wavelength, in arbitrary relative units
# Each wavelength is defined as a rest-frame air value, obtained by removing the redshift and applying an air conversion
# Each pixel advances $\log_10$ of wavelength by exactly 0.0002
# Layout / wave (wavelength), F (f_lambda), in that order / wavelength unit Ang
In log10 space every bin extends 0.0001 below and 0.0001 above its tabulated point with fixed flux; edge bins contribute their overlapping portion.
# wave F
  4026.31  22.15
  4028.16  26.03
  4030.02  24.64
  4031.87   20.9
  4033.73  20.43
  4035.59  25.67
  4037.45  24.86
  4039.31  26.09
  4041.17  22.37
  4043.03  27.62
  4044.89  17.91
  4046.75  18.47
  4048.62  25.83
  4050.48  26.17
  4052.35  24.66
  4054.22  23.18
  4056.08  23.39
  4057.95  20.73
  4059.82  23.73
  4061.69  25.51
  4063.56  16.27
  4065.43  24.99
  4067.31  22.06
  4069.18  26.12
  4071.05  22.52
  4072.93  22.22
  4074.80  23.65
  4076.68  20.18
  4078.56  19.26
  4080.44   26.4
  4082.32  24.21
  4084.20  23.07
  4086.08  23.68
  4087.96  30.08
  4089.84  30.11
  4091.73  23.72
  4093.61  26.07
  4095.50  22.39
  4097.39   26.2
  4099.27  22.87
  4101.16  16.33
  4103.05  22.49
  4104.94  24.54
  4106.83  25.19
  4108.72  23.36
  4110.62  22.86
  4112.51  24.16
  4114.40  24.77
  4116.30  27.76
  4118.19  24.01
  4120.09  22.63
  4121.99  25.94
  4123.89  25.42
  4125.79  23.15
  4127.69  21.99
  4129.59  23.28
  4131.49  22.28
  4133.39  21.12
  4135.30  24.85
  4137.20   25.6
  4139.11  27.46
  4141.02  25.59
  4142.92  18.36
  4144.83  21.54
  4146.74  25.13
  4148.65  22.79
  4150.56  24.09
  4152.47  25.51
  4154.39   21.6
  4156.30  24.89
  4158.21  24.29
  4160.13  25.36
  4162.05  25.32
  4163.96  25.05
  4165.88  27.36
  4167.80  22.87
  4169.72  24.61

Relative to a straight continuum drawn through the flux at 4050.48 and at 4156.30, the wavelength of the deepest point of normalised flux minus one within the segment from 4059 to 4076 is 4063.56 Ang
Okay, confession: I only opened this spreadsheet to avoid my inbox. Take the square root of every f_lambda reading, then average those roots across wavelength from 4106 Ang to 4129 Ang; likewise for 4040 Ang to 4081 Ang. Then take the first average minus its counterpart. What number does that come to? 0.15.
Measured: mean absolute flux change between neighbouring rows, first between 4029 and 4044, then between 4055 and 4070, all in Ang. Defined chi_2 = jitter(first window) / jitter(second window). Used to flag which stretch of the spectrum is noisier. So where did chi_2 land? 0.6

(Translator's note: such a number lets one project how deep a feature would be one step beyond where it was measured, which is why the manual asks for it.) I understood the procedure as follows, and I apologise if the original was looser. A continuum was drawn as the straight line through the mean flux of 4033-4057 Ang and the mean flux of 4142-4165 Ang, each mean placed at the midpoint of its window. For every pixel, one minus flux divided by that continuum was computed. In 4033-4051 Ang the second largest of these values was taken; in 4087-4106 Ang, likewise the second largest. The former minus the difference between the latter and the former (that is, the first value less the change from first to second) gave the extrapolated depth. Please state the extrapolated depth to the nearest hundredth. 0.38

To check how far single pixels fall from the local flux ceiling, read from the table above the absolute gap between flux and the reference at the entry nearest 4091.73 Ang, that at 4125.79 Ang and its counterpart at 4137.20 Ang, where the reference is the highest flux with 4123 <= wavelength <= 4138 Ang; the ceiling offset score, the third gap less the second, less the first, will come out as -4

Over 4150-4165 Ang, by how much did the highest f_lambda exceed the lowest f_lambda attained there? 4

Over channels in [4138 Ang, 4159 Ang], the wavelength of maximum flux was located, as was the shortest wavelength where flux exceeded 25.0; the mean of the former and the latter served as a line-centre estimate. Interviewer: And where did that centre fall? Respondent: 4139.1 Ang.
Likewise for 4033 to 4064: 4039.3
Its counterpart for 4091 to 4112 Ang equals 4095.5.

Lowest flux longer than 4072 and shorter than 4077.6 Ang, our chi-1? 20.18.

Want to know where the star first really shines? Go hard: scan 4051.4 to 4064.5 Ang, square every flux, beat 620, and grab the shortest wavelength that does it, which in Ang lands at 4061.69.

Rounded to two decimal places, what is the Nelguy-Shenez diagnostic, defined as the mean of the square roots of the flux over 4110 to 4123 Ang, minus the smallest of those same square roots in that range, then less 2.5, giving -2.30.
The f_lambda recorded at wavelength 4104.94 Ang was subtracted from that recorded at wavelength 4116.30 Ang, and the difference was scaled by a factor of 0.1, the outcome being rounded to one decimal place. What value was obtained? 0.3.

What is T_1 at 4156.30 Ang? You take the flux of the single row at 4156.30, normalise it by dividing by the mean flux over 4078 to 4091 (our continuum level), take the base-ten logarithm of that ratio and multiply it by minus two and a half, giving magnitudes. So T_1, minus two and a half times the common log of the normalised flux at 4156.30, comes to 0.02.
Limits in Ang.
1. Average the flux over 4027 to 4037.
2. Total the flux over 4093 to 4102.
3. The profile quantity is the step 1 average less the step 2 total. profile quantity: -90.3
